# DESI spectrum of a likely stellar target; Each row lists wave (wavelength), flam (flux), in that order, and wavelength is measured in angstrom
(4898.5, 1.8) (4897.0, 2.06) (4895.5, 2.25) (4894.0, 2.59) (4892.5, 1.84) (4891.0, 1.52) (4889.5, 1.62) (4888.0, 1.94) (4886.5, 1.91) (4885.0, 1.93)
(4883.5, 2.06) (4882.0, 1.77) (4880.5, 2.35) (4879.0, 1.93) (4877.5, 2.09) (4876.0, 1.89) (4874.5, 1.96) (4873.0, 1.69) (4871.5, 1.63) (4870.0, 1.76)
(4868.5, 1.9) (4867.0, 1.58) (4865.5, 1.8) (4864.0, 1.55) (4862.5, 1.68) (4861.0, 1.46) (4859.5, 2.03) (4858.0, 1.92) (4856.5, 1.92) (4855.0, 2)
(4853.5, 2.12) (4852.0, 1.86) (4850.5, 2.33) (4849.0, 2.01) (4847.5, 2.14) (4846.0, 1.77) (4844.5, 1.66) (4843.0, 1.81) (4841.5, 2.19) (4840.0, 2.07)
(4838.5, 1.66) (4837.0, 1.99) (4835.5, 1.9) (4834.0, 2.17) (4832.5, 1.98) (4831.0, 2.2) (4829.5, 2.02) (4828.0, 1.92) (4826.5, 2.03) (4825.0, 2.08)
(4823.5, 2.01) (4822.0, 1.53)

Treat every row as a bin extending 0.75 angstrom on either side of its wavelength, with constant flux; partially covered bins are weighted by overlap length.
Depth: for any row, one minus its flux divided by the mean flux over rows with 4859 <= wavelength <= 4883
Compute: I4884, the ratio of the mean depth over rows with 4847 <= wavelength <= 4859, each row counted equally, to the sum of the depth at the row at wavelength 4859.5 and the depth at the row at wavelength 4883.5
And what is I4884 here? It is 0.48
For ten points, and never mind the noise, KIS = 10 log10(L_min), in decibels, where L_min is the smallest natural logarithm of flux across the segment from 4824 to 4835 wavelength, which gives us -1.9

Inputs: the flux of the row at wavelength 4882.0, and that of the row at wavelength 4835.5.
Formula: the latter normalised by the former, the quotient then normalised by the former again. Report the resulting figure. 0.61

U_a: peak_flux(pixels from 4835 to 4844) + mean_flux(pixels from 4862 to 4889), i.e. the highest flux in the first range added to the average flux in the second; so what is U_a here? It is 4.05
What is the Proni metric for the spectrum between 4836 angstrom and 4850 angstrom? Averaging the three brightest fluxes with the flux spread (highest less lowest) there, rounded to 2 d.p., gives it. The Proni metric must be 1.33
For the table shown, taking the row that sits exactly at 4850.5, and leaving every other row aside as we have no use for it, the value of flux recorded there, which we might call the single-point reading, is 2.33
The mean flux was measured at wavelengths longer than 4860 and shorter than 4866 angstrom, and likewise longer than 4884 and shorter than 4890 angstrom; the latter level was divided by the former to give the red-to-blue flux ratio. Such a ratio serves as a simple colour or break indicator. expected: 1.14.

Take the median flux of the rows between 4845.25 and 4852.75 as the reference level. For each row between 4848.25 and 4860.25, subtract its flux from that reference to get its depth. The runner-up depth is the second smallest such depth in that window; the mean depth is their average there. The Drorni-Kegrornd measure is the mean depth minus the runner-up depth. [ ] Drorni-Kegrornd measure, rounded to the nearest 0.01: 0.10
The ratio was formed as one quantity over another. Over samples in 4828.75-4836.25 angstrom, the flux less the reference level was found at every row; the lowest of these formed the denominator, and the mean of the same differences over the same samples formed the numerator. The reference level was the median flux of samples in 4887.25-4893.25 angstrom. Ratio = 1.9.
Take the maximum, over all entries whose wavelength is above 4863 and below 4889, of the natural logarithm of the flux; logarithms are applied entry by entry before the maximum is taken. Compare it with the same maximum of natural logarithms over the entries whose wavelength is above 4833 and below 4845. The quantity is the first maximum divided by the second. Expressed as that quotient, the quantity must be 1.09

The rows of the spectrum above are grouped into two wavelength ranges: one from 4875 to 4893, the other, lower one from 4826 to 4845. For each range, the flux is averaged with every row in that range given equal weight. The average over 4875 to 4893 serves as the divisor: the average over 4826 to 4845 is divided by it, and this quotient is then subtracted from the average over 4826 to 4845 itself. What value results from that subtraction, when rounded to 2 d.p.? 0.94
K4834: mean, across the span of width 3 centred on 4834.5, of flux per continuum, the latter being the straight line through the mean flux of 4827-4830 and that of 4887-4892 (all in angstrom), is 1.05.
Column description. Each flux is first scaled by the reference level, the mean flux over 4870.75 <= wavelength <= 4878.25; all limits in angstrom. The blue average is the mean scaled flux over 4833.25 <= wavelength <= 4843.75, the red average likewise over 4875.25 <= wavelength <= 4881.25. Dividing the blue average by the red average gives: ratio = 0.95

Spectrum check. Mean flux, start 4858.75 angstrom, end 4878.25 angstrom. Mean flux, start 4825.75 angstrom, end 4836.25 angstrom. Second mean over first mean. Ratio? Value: 1.15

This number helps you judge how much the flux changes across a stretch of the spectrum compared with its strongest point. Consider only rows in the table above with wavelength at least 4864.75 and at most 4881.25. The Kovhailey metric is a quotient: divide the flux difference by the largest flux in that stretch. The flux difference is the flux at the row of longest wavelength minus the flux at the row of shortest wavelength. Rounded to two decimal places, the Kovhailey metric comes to 0.23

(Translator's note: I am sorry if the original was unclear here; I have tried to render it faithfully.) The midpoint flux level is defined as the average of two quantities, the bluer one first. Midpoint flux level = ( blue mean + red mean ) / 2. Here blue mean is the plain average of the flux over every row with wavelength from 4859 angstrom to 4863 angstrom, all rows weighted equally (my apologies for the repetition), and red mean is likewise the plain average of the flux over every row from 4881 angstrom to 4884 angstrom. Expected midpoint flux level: 1.82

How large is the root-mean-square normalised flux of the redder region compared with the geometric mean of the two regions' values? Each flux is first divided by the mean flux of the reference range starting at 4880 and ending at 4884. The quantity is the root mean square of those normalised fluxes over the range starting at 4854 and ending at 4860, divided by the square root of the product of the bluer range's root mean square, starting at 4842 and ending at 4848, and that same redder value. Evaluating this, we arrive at 1.03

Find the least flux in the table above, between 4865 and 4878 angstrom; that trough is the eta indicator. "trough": 1.58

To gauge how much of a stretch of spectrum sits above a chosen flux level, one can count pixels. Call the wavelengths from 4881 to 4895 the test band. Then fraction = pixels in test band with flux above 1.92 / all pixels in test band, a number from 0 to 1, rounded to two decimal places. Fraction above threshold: 0.44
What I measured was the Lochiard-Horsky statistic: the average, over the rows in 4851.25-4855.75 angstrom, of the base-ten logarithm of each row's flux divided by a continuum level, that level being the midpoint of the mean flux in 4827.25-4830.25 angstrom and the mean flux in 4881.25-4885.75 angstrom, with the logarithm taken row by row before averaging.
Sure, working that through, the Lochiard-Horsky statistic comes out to 0.01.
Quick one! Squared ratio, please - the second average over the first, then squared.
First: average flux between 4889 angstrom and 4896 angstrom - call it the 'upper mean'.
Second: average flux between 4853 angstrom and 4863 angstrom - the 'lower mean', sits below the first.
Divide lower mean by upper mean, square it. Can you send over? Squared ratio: 0.91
